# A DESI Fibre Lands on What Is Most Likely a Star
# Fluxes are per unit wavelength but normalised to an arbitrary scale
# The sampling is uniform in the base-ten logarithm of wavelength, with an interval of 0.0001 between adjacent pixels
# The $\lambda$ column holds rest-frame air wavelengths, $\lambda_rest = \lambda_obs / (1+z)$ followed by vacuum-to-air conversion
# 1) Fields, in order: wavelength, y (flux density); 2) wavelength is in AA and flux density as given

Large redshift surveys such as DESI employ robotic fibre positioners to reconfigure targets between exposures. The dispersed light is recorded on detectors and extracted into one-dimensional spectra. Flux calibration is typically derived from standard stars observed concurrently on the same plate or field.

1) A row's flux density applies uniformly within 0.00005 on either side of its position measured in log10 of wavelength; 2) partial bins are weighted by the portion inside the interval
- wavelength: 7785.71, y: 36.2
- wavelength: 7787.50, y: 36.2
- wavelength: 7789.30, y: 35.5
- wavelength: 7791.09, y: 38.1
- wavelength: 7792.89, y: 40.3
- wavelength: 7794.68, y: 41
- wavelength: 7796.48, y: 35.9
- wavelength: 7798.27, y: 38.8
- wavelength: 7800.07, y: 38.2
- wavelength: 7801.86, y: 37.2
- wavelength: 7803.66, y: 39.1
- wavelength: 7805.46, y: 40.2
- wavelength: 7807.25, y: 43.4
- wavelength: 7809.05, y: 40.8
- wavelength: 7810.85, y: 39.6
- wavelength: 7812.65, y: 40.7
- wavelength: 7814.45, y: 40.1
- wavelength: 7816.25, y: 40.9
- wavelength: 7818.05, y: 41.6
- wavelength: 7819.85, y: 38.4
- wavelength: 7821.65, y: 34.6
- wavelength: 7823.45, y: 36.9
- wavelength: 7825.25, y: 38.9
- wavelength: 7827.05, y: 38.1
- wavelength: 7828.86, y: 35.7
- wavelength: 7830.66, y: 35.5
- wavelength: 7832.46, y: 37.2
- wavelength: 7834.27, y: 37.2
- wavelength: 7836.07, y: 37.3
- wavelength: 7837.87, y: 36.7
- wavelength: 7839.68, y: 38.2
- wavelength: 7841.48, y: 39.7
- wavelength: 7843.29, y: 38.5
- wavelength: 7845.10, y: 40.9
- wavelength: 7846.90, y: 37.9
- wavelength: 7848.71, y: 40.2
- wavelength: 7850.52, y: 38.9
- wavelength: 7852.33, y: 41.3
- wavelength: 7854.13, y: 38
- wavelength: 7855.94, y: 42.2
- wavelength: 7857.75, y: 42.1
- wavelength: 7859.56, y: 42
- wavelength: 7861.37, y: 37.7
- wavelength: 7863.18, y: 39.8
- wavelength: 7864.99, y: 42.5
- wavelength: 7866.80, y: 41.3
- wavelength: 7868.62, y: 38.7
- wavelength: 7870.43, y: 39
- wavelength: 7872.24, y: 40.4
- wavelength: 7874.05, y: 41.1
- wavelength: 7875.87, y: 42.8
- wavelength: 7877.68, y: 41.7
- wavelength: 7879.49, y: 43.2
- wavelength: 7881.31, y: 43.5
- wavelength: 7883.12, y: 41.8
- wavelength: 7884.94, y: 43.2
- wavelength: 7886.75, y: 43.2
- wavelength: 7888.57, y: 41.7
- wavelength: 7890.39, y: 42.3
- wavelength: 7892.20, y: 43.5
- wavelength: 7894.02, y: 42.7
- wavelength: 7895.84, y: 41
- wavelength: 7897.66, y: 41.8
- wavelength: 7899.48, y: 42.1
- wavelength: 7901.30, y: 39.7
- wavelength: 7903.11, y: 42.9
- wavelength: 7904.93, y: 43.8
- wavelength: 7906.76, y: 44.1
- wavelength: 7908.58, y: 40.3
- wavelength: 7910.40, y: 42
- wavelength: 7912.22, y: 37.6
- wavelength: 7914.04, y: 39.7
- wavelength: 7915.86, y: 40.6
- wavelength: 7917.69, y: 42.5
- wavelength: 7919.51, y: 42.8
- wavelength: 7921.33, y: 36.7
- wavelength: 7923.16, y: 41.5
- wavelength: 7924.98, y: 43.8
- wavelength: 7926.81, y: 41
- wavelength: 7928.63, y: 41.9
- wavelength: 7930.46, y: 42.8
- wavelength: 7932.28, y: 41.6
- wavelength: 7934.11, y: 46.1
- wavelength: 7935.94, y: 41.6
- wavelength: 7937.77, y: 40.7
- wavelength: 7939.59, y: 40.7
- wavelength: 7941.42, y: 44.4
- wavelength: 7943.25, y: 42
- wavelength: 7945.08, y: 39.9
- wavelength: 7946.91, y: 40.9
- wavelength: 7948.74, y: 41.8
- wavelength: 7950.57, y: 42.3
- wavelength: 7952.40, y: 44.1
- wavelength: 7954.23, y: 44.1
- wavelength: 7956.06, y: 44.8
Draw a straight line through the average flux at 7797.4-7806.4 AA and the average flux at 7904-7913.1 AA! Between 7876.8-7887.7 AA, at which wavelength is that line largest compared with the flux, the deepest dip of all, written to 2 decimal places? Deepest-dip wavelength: 7883.12 AA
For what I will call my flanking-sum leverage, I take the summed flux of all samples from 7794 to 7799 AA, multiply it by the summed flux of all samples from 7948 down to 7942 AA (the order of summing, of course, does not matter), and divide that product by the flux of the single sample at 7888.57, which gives 341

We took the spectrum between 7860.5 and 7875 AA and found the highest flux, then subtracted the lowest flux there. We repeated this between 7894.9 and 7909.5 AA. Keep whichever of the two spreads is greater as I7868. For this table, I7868 4.8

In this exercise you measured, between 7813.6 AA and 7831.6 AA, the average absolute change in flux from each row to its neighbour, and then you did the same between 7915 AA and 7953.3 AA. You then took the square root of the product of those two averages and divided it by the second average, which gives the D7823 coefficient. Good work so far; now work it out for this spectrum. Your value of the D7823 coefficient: 0.91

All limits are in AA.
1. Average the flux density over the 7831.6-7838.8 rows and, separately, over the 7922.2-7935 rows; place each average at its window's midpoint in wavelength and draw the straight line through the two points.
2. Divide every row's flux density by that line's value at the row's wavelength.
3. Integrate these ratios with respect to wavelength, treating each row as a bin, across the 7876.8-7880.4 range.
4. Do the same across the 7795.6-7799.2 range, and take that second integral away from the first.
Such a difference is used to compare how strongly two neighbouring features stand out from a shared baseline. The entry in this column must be 0.0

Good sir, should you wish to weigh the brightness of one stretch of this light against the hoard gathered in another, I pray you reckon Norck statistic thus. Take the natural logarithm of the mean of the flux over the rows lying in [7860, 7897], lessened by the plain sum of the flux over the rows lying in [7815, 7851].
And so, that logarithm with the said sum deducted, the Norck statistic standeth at -760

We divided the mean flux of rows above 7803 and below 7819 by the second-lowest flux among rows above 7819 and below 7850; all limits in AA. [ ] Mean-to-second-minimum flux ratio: 1.15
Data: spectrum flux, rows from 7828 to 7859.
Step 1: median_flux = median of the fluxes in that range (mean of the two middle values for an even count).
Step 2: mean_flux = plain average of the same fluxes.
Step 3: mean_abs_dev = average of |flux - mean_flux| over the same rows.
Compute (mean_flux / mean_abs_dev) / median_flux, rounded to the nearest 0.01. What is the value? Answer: 0.59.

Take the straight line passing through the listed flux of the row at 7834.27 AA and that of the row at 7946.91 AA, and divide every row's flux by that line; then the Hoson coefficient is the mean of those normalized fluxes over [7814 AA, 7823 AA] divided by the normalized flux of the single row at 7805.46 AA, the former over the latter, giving 0.96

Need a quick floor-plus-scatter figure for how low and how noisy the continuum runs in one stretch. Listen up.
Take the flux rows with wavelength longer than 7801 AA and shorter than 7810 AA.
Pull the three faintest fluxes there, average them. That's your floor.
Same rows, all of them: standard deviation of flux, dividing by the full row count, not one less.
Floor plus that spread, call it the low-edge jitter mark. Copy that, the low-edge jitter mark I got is 40.9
